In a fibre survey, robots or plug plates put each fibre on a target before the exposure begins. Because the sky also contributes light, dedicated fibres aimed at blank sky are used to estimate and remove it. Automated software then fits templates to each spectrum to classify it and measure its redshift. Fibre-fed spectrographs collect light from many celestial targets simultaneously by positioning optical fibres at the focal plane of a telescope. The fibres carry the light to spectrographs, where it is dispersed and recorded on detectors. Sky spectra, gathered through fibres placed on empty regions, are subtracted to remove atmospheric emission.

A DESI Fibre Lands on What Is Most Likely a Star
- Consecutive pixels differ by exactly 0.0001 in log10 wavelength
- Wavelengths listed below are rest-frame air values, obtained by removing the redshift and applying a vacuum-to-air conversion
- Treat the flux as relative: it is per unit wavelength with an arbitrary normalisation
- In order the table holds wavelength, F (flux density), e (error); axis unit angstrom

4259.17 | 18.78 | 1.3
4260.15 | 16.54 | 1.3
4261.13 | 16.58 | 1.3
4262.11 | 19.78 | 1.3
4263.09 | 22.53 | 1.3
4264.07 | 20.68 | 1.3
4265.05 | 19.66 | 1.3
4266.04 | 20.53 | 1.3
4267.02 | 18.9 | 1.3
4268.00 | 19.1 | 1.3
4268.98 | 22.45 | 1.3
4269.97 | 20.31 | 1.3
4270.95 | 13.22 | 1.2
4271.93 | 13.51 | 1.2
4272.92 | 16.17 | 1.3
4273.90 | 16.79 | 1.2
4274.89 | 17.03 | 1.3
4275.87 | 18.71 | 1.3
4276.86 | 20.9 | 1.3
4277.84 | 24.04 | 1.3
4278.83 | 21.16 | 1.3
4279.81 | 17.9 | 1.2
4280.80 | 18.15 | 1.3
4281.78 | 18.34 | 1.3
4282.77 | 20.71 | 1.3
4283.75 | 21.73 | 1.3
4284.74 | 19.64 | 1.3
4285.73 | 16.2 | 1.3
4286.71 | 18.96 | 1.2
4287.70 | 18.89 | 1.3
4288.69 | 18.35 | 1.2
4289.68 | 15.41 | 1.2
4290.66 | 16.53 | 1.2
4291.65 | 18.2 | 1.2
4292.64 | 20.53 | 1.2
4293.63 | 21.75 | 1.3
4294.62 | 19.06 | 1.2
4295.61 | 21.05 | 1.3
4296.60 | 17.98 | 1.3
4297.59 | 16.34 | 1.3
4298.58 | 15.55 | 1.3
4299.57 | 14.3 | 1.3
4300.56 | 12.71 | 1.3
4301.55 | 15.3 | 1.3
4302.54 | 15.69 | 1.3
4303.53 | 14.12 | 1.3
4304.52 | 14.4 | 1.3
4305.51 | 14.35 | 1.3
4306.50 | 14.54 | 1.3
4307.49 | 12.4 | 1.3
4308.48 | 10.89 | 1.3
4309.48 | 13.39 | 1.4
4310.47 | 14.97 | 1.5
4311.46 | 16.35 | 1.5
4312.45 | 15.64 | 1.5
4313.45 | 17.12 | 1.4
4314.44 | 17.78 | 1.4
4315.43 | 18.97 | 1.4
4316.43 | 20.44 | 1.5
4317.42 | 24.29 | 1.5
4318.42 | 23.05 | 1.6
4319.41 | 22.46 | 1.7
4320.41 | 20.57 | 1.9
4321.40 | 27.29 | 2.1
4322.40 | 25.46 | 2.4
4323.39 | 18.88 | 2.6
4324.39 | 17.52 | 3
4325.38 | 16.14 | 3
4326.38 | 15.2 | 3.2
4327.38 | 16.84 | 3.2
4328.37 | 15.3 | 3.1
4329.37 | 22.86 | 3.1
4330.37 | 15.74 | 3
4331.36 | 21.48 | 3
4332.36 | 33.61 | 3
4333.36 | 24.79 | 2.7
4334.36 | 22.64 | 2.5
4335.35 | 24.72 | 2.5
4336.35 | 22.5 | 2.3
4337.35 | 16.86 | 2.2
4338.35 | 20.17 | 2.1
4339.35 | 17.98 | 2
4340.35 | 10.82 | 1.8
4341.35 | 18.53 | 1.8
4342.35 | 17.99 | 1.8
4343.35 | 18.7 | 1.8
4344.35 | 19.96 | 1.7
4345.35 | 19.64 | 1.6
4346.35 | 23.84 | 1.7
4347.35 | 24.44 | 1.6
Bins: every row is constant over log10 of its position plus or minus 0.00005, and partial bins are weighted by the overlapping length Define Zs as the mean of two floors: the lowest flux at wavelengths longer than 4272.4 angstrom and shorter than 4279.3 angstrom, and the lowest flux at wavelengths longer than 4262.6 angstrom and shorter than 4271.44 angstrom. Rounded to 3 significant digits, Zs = 14.7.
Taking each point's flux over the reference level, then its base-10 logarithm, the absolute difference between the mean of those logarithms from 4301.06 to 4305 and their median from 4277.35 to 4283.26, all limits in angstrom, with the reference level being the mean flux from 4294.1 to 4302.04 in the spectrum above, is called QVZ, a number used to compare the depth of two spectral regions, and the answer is 0.118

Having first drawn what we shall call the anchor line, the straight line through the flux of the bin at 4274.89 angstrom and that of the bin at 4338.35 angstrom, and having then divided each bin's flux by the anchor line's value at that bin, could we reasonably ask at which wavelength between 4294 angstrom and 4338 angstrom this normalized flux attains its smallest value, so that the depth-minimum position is 4308.48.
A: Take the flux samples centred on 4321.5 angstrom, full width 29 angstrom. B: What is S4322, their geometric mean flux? 19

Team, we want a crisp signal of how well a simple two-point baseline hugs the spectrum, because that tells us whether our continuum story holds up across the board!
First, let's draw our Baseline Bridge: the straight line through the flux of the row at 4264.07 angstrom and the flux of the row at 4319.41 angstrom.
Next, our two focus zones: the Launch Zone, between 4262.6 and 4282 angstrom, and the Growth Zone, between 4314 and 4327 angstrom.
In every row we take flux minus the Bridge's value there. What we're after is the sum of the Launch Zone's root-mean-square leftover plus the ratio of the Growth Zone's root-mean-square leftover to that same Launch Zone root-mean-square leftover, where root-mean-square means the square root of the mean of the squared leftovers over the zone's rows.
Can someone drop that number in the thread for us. 4.6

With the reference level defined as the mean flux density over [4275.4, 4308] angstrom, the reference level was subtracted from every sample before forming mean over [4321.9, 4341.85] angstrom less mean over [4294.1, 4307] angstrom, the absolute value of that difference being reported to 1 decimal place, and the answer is 4.1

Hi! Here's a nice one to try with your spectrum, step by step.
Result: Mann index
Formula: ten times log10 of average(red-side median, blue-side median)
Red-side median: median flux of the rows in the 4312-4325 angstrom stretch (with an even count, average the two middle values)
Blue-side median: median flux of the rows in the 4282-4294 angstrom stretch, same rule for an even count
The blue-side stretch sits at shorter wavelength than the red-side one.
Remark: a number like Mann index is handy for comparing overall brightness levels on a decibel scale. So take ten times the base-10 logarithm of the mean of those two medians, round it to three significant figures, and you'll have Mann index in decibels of 12.9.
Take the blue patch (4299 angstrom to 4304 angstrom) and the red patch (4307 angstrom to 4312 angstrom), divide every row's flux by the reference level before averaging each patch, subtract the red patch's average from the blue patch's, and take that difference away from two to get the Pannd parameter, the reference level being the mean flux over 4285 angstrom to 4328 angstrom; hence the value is 1.95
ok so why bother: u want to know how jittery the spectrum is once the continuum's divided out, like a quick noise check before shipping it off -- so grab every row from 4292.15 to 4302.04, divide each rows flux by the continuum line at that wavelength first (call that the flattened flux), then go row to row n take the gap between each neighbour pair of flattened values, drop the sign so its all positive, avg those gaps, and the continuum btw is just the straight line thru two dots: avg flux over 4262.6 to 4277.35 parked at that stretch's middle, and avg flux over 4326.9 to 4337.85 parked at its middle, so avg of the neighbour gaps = 0.094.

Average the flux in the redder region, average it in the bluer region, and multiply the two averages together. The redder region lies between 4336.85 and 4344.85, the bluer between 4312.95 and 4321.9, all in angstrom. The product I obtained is 376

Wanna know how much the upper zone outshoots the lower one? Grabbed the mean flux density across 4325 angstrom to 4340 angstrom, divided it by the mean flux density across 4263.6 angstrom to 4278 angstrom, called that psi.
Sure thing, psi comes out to 1.09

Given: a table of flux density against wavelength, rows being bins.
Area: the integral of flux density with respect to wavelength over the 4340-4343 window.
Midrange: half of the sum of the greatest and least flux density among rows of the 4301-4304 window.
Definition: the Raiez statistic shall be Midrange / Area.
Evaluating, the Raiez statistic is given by 0.31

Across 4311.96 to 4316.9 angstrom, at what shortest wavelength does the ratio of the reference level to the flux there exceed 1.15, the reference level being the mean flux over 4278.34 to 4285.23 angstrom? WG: 4312.45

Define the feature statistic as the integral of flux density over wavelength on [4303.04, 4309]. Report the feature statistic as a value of 80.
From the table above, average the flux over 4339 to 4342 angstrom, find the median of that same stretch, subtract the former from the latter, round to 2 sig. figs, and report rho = 2.2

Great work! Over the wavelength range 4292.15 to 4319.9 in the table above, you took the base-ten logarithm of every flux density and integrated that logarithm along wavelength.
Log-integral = 34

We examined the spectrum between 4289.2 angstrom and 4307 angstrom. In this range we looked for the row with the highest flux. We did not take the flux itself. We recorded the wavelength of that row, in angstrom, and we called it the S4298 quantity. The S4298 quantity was 4293.63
